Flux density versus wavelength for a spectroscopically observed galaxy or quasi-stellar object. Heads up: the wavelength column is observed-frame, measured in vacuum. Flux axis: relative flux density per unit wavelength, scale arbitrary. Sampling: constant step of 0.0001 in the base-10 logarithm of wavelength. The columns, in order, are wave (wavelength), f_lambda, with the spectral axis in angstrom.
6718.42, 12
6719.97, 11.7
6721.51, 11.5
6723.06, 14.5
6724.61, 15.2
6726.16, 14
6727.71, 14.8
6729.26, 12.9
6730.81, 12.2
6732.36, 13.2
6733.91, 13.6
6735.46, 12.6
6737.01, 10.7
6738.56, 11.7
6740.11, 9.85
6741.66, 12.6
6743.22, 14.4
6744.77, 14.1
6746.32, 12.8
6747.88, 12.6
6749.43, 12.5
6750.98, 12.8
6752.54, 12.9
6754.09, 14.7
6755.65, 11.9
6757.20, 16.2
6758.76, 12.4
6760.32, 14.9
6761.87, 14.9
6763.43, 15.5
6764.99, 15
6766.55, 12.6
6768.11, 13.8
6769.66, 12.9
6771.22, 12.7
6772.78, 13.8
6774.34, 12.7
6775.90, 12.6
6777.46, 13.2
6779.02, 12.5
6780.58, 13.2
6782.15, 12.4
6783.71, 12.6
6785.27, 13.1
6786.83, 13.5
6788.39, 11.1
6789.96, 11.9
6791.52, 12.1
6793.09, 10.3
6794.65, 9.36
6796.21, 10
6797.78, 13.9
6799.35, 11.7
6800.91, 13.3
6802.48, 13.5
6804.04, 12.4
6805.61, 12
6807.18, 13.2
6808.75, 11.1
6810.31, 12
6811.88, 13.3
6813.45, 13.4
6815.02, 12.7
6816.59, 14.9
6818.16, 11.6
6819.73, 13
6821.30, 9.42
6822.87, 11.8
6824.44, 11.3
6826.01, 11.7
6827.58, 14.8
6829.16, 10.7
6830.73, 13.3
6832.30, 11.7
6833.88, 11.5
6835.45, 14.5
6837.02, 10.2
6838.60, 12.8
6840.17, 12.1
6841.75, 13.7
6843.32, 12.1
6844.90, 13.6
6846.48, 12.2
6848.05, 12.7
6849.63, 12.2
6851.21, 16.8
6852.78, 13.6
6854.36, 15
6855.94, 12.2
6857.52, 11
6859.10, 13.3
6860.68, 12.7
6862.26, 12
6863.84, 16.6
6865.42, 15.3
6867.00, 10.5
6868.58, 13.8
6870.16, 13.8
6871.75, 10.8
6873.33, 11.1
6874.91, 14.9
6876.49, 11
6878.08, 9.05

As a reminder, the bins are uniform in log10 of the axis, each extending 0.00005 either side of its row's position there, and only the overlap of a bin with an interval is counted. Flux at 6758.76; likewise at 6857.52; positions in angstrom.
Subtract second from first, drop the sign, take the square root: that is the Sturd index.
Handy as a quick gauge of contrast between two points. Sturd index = 1.2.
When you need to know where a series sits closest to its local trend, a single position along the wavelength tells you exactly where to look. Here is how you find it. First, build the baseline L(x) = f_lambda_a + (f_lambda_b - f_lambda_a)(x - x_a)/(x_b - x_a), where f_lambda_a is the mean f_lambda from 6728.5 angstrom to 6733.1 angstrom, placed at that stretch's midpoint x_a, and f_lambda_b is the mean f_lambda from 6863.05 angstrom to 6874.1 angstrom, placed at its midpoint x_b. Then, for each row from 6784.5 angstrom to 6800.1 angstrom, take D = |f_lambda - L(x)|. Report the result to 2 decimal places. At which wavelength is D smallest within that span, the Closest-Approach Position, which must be 6785.27 angstrom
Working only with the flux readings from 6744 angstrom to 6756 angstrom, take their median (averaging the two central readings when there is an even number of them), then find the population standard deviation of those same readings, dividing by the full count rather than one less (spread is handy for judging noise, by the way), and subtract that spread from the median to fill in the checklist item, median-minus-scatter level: 11.9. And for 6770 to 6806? 11.4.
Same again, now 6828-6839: 10.3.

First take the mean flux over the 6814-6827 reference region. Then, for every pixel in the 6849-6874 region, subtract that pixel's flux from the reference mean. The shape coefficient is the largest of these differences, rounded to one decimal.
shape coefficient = 1.6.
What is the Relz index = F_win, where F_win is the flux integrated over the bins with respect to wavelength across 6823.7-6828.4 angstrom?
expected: 59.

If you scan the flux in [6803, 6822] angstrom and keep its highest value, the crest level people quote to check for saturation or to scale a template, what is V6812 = 14.9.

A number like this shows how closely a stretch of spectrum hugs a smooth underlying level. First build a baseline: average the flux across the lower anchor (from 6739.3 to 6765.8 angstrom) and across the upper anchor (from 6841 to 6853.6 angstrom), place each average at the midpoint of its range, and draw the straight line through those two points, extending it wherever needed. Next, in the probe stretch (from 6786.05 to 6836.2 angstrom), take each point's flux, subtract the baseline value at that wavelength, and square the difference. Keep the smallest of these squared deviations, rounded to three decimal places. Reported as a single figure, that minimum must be 0.001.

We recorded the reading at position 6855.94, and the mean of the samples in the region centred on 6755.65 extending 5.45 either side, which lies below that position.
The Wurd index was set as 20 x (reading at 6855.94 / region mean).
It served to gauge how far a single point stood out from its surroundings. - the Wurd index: 17.8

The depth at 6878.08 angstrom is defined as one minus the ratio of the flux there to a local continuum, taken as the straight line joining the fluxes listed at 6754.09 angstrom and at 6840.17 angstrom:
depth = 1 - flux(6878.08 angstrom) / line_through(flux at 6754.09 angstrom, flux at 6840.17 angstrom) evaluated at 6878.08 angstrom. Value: 0.17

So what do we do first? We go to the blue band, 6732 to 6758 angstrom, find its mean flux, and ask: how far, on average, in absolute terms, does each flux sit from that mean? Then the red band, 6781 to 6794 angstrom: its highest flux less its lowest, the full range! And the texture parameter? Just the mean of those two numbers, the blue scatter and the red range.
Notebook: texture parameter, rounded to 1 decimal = 2.1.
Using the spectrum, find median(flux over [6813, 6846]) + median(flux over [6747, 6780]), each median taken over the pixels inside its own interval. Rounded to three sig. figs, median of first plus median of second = 25.0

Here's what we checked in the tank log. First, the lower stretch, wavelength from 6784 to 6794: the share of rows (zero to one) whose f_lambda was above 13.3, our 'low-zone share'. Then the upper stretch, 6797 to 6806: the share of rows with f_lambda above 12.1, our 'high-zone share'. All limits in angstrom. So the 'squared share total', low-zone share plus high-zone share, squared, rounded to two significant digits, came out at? 0.69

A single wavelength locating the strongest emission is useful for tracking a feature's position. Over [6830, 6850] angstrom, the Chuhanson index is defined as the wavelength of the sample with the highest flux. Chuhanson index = 6835.45 angstrom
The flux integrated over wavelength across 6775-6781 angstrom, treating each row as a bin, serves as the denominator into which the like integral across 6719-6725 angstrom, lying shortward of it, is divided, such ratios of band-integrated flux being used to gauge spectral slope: 1.02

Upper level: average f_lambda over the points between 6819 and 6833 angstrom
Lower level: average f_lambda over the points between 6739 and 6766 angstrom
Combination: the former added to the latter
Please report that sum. 25.5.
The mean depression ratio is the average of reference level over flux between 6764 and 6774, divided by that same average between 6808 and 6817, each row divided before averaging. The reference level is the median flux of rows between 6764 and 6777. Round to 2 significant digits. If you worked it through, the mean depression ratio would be 0.95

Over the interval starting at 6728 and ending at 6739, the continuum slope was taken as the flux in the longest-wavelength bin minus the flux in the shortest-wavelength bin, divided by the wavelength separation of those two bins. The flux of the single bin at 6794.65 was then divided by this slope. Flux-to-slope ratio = -73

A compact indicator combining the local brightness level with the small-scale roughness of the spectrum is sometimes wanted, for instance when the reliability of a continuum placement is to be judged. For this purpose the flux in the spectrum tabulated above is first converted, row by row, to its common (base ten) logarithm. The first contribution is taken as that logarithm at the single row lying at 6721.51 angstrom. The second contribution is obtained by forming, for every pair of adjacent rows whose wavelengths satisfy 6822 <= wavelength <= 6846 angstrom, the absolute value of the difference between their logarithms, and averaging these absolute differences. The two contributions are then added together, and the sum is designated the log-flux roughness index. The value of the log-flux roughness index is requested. 1.13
